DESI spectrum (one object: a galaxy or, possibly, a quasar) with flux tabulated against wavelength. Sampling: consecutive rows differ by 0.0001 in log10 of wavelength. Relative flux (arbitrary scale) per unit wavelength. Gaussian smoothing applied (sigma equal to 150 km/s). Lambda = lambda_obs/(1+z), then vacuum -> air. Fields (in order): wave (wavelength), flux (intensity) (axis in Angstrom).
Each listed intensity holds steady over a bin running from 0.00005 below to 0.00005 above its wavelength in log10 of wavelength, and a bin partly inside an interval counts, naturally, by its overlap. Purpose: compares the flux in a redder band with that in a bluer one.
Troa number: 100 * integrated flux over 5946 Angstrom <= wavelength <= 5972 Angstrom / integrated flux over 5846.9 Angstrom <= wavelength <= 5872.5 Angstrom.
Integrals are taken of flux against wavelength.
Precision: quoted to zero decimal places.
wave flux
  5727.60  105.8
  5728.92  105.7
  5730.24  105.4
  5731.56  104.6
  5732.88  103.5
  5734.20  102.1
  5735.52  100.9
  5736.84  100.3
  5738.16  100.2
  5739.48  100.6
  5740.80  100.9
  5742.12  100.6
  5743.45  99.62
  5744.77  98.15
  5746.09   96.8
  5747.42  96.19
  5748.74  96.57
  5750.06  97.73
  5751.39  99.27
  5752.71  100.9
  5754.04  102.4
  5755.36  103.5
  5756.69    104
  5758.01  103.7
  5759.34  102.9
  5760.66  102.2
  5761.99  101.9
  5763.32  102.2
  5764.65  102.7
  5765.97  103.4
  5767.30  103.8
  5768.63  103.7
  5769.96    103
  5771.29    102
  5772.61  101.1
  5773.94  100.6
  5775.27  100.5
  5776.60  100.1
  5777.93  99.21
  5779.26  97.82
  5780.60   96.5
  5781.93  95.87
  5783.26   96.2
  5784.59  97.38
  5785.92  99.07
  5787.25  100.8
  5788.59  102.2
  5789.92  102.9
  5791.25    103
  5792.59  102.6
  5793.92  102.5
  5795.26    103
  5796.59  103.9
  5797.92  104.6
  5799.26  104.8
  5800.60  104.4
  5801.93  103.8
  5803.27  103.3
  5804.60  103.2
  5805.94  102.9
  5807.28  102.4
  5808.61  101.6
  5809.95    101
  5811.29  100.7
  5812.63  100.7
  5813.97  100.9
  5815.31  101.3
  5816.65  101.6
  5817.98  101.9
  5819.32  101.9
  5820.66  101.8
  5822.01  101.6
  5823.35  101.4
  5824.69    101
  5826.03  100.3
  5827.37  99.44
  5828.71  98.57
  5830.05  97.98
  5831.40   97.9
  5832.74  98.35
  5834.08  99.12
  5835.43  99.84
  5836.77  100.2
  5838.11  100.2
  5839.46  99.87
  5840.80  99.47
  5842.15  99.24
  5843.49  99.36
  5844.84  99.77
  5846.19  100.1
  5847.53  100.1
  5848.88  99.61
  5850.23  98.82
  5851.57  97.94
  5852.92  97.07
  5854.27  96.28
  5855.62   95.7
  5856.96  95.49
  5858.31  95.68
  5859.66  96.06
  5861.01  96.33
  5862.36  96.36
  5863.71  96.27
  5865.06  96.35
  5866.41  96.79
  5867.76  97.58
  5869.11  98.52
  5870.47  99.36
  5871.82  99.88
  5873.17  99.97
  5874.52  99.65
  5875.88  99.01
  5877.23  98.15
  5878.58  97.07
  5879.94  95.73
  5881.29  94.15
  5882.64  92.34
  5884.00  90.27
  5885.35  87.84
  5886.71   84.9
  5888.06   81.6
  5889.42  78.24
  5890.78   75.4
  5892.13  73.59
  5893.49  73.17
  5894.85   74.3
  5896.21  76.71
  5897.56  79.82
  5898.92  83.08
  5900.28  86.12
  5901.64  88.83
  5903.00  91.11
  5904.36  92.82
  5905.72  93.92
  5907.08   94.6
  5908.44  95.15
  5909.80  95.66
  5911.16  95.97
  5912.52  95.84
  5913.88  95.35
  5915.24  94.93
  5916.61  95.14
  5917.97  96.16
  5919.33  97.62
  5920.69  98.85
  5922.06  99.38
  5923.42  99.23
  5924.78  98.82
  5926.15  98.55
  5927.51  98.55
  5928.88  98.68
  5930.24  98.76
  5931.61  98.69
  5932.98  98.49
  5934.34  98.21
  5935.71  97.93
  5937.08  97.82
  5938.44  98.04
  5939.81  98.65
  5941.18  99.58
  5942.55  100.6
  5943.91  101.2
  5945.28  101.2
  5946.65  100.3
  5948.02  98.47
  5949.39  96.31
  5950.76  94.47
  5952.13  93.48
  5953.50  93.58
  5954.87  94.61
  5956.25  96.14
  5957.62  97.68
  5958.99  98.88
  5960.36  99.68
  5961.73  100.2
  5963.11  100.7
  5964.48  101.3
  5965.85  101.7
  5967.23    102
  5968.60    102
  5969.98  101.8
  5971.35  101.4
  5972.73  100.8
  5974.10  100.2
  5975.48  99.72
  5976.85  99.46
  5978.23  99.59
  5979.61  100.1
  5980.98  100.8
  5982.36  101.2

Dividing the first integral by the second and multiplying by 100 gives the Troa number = 103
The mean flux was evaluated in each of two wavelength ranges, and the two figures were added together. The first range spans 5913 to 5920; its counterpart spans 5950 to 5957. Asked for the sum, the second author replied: 190.3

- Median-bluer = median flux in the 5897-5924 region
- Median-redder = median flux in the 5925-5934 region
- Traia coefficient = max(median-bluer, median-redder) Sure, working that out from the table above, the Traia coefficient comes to 99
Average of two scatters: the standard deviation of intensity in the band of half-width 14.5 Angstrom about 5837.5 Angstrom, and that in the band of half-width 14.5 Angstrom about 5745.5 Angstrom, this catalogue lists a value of 1.7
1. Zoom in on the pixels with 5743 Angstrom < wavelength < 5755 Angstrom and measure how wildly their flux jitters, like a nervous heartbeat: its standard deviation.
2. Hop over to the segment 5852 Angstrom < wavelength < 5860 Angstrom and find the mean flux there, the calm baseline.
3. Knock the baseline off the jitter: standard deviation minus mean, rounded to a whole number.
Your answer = -94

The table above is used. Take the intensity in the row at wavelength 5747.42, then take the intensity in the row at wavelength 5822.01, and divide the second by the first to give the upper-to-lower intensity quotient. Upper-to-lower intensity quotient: 1.06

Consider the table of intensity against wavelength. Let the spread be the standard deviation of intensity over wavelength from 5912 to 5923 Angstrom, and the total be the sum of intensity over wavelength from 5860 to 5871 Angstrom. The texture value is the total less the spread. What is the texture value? 776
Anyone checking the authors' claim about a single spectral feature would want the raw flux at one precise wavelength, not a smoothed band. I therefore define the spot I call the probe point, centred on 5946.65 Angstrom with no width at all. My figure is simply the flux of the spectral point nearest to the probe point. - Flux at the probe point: 100.3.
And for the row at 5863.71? 96.27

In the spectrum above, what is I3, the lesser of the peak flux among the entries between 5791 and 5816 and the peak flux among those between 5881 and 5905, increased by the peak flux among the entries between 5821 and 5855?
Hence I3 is 196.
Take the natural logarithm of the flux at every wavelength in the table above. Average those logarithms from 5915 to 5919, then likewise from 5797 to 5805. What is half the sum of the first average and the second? 4.60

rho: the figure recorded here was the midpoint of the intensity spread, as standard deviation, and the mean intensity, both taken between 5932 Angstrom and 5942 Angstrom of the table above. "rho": 49.5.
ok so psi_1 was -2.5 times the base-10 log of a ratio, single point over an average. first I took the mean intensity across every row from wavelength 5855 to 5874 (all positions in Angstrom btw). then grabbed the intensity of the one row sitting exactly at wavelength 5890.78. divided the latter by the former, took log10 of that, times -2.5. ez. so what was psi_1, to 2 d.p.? 0.28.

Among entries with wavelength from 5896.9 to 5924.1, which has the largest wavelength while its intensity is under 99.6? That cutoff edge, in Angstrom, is 5923.42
